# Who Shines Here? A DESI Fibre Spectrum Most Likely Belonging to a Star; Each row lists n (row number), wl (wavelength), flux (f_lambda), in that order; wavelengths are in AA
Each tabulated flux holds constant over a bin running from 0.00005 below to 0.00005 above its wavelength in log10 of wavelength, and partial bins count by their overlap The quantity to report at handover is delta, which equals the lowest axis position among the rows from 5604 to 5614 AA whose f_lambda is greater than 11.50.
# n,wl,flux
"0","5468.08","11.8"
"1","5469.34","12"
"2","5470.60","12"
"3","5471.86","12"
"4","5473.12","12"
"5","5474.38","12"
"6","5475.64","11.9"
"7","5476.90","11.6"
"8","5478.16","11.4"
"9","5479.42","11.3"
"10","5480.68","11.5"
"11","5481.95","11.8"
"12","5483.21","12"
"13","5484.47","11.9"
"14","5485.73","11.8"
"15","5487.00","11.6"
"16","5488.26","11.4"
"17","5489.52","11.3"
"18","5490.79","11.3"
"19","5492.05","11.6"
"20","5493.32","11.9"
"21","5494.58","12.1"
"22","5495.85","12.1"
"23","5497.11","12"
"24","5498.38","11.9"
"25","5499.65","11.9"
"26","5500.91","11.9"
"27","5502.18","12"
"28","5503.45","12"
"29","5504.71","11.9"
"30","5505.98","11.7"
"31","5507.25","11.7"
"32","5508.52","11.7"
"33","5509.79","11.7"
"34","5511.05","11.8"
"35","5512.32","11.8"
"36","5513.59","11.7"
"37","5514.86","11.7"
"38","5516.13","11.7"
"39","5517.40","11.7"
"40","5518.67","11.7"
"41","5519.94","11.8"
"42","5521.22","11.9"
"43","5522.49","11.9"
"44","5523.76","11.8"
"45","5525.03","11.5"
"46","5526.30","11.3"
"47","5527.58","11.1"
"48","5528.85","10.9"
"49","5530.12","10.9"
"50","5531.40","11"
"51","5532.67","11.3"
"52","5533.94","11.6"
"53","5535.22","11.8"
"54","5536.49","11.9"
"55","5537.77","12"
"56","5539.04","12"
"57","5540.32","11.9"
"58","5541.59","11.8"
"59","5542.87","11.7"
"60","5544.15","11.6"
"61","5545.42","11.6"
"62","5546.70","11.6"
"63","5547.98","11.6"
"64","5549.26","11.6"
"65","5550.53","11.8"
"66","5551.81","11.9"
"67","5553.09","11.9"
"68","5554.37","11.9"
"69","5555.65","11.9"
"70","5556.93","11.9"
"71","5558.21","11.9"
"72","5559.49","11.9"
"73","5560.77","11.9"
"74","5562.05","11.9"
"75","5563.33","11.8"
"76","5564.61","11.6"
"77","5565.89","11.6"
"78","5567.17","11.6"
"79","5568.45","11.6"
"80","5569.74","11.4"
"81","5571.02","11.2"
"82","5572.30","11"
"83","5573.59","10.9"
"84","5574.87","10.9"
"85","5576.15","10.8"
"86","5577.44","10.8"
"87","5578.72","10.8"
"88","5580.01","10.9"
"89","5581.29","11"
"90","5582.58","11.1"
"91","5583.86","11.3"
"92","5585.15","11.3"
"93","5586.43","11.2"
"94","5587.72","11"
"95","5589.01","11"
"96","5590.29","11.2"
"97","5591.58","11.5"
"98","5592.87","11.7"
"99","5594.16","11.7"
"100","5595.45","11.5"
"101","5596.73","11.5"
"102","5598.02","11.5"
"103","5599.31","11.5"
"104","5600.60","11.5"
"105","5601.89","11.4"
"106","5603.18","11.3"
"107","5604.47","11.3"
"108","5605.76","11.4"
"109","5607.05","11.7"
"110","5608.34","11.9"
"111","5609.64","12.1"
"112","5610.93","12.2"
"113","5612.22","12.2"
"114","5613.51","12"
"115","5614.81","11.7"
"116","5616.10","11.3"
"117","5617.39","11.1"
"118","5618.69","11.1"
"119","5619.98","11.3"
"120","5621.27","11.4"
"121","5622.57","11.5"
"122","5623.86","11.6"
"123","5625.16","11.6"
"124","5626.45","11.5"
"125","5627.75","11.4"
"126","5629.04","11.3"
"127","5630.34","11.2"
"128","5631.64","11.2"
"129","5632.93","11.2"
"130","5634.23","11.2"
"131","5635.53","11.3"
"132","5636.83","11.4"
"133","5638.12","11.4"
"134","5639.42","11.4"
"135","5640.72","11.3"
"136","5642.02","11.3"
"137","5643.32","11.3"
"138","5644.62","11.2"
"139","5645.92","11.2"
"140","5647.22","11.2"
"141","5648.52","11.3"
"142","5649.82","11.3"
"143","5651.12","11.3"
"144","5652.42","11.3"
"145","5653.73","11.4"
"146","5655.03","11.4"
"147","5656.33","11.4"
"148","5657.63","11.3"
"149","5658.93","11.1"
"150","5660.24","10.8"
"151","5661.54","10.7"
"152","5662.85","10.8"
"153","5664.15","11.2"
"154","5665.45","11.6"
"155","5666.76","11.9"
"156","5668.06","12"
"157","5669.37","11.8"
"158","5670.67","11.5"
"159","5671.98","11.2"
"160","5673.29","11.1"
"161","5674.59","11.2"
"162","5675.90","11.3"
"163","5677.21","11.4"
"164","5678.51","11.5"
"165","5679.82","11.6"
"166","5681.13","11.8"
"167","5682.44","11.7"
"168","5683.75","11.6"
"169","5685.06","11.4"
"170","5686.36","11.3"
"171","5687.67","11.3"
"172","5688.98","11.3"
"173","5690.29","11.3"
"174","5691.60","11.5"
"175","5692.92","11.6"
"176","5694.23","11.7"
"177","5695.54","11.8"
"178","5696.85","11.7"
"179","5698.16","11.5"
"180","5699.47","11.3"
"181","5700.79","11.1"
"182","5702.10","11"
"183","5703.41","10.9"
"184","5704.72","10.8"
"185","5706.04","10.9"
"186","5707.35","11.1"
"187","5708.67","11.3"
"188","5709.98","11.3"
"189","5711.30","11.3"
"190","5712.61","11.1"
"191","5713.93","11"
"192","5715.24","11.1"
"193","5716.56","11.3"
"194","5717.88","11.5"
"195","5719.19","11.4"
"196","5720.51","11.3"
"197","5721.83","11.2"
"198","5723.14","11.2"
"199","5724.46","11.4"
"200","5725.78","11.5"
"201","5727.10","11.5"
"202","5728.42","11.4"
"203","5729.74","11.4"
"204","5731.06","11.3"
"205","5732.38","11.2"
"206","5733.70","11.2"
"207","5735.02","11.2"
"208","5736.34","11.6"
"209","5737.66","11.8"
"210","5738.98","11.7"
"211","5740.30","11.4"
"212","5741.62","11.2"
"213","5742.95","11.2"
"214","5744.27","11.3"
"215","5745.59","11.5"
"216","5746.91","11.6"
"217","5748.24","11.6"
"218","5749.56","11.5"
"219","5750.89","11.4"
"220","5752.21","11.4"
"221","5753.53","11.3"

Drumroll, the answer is 5607.05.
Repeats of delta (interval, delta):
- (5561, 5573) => 5562.05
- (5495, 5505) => 5495.85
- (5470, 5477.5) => 5470.60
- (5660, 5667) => 5665.45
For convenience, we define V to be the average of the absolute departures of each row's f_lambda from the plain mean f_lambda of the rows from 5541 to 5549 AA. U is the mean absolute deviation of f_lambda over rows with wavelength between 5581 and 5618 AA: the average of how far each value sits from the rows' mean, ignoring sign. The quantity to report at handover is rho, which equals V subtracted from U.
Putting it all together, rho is 0.20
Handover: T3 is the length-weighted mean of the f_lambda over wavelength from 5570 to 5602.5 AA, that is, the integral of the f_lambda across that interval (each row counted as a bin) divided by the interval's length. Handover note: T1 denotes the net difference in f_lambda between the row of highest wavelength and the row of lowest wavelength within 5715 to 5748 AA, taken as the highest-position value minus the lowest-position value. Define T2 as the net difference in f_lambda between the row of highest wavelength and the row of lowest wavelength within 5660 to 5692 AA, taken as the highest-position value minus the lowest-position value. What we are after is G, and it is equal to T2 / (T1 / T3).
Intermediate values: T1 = 0.50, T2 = 0.70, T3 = 11.2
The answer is 16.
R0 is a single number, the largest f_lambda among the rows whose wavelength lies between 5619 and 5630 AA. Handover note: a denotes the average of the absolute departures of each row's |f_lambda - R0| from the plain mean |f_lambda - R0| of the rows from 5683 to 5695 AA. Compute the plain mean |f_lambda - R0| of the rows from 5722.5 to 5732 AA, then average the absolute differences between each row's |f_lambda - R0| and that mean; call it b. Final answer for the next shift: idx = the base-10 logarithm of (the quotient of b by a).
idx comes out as -0.17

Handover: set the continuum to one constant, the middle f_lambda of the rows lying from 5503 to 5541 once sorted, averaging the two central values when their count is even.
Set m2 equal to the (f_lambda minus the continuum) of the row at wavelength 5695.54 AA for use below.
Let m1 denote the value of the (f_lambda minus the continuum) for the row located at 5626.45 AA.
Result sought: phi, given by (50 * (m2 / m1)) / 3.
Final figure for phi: -8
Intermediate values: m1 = -0.2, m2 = 0.1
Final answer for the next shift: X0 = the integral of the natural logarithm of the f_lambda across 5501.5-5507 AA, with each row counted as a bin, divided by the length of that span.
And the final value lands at 2.47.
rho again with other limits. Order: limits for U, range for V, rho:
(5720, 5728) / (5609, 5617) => -0.16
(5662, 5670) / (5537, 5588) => 0.02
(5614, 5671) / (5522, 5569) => -0.05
